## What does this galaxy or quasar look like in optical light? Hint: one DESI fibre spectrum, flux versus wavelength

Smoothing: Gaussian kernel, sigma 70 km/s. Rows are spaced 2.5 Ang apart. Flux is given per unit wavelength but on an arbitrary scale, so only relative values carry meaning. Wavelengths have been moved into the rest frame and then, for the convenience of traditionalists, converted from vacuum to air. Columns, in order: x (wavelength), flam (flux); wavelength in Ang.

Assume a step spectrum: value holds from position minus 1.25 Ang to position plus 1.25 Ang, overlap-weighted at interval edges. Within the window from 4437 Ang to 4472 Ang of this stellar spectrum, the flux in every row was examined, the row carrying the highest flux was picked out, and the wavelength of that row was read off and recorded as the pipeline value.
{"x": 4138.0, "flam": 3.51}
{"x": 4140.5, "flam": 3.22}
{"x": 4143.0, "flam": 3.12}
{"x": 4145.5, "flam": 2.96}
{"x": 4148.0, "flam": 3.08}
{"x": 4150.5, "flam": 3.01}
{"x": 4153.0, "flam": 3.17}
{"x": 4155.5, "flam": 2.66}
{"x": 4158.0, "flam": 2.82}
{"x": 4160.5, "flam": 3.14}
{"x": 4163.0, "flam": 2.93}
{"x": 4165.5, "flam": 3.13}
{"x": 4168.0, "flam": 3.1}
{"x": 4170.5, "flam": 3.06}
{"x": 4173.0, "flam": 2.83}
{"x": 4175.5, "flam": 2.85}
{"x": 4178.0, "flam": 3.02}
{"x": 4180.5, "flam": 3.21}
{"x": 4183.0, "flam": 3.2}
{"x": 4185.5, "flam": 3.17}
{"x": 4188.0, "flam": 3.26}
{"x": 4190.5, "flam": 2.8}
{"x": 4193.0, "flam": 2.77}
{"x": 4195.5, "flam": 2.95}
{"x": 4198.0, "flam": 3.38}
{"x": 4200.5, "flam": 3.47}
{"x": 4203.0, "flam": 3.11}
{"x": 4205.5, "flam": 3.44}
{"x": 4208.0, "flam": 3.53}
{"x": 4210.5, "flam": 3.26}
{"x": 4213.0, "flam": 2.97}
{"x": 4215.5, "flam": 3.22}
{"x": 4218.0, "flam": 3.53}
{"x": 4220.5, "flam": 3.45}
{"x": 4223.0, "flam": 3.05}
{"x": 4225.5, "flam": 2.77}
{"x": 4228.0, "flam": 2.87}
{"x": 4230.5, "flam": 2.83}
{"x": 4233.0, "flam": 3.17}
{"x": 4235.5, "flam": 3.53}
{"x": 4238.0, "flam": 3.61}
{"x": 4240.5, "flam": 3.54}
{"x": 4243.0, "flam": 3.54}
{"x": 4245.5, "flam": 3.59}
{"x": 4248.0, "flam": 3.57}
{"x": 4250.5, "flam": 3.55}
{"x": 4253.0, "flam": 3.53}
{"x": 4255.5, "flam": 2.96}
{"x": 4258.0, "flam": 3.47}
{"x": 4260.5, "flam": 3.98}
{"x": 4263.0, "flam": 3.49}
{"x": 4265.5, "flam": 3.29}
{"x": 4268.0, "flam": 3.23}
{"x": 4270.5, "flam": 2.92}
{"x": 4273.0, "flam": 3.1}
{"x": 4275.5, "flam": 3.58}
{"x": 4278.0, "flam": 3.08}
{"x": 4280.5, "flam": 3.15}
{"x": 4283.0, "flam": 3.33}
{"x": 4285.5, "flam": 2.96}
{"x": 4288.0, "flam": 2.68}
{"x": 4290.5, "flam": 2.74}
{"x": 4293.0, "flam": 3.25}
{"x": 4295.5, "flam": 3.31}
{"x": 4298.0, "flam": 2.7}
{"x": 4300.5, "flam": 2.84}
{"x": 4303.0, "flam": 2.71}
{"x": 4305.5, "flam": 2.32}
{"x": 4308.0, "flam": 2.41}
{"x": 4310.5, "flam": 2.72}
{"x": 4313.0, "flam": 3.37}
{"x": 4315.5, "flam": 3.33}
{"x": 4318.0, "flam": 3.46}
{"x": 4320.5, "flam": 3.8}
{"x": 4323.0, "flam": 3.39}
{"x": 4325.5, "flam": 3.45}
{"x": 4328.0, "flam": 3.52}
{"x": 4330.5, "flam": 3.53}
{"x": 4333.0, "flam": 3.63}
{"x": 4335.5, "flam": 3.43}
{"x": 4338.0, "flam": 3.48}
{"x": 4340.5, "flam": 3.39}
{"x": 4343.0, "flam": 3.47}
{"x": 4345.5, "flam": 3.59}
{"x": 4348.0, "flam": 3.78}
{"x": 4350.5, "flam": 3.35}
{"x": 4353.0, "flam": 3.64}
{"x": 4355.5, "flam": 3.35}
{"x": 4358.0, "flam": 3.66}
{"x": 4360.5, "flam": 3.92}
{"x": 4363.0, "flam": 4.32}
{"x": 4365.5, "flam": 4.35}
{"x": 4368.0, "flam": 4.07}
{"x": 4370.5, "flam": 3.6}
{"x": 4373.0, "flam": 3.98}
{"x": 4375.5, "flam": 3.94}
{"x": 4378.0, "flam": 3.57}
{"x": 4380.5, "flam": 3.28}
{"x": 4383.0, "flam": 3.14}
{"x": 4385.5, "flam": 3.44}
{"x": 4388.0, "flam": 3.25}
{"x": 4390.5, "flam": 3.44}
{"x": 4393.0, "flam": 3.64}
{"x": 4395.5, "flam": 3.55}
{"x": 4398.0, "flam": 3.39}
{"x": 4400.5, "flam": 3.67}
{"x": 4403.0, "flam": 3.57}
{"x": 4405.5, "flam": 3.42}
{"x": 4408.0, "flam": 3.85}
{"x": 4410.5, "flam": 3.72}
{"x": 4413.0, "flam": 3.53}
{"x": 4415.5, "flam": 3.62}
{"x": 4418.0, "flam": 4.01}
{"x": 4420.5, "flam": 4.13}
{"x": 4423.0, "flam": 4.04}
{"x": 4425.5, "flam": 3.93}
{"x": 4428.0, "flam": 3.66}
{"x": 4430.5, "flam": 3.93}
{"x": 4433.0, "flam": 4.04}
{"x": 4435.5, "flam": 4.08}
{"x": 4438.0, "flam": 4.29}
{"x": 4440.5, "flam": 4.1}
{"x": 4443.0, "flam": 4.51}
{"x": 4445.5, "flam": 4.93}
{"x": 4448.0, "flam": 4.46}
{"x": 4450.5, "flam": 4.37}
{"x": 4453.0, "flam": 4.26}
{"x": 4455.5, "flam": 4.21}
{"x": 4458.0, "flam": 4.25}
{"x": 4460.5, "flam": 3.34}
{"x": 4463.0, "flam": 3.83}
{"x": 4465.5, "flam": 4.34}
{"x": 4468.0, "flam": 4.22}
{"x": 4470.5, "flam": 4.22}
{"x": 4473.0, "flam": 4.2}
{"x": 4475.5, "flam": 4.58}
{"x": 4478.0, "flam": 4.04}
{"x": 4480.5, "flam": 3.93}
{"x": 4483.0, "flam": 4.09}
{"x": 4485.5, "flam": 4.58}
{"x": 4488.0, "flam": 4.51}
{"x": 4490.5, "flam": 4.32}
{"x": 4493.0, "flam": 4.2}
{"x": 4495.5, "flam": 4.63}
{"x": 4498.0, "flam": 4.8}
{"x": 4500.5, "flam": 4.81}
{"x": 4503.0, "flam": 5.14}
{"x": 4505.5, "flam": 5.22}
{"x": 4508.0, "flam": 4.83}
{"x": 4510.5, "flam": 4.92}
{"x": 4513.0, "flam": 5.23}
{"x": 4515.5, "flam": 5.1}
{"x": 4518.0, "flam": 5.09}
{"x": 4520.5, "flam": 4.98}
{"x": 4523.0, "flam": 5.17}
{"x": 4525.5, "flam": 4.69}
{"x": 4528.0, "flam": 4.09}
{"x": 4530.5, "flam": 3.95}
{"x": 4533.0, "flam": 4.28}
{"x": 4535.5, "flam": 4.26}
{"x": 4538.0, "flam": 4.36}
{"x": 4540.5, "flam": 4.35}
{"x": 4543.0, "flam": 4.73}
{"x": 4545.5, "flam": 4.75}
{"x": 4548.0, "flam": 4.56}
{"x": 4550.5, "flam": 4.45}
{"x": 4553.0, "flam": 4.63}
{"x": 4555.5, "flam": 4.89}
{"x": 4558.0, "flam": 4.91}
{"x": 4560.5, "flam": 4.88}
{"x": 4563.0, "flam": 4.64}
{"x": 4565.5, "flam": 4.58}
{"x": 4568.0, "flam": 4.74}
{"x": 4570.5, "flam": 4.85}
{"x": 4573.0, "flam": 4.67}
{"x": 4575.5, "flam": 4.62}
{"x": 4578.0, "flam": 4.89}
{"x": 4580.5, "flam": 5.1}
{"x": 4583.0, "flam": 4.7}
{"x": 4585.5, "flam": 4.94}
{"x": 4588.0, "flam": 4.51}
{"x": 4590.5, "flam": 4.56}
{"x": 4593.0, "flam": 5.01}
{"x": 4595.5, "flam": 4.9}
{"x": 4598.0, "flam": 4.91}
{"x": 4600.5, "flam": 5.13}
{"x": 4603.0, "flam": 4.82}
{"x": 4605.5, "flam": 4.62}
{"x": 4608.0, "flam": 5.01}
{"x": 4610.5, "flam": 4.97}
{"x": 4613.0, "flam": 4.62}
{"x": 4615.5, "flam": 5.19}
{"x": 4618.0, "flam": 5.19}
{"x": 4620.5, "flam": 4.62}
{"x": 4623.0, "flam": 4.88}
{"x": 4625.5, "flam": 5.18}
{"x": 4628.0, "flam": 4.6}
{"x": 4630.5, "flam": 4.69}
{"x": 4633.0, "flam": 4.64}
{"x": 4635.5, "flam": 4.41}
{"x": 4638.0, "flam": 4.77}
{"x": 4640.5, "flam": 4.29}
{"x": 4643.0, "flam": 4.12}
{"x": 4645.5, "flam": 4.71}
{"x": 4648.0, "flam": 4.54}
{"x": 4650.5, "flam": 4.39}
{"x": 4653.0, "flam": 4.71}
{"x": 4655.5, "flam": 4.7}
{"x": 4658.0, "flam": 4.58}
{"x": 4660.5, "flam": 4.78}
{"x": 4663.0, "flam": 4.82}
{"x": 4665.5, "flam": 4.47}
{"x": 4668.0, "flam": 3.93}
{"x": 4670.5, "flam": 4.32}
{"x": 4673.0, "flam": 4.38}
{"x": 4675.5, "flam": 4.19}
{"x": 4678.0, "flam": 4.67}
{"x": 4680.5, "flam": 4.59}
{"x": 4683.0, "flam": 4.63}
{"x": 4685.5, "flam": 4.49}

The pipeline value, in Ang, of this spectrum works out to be 4445.5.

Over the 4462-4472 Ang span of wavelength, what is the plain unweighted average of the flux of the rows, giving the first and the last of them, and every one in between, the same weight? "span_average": 4.2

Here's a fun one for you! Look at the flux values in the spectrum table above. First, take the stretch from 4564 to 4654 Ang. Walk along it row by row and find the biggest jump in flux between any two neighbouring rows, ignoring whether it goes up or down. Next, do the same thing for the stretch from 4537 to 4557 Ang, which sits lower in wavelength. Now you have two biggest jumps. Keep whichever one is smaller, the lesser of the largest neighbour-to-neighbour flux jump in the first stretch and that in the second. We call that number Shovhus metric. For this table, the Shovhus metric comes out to 0.38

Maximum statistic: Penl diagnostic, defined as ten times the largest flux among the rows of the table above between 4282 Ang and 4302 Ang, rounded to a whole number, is 33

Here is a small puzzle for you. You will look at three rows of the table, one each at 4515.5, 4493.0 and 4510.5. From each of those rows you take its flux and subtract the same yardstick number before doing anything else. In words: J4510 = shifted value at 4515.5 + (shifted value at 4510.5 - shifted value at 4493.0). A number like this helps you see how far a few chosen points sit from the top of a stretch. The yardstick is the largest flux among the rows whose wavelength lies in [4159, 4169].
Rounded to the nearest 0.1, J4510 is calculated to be 2.7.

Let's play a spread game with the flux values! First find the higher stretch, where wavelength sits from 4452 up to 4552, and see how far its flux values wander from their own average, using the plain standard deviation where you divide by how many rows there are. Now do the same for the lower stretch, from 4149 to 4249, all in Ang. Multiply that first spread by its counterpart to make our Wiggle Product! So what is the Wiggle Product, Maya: 0.116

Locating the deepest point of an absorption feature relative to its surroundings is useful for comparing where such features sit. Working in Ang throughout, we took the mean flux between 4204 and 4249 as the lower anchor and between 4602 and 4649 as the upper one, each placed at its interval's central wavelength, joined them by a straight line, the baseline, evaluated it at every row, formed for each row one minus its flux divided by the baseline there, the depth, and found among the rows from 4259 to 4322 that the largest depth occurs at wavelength 4305.5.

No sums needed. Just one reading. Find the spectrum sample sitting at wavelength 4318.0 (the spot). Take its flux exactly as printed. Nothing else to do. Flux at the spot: 3.46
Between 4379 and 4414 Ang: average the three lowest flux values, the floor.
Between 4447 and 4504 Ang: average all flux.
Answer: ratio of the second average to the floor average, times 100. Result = 134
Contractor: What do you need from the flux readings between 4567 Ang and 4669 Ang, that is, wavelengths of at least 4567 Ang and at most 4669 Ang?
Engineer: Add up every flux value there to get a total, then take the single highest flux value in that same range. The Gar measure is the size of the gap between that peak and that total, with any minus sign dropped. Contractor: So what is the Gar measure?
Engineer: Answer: 189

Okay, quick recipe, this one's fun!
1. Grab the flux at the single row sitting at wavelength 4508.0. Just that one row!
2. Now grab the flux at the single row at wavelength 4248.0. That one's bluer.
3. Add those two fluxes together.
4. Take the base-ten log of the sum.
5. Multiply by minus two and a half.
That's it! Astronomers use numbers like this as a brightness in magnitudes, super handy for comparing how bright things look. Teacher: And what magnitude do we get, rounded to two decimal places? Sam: -2.31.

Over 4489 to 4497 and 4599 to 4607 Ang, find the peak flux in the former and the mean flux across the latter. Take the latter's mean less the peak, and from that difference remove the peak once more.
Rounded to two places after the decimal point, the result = -4.40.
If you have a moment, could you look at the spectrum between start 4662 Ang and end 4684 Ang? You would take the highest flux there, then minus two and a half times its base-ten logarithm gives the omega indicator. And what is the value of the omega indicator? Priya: -1.71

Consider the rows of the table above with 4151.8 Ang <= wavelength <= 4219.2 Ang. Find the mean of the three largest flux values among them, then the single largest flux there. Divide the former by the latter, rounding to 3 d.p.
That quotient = 0.994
